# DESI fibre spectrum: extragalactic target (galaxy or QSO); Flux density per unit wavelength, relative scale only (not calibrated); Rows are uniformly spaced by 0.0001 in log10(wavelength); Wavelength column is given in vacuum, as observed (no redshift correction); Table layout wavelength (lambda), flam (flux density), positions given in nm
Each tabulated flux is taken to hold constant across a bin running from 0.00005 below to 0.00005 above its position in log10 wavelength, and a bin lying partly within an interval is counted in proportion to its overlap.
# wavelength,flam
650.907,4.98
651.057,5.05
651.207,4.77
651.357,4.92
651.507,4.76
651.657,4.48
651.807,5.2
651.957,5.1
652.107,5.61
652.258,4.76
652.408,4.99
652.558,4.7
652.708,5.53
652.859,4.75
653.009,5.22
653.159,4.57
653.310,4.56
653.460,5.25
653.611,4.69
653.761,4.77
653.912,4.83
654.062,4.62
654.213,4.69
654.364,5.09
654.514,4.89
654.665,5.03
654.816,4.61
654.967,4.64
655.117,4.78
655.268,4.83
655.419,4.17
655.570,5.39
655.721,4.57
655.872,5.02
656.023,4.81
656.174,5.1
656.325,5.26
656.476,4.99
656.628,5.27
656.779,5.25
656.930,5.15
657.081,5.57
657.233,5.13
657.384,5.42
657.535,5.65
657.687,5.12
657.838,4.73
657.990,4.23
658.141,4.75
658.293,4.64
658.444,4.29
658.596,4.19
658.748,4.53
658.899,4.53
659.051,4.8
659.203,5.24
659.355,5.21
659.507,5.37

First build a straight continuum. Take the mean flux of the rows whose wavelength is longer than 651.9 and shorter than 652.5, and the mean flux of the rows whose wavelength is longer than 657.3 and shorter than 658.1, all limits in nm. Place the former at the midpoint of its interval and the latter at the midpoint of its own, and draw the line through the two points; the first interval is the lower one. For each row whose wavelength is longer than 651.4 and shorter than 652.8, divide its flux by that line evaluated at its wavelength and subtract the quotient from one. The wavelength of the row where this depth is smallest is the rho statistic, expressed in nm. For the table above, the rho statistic 652.107 nm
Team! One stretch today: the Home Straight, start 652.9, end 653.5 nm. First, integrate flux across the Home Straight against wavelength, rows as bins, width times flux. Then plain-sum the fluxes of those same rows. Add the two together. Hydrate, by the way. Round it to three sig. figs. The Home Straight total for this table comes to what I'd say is 22.5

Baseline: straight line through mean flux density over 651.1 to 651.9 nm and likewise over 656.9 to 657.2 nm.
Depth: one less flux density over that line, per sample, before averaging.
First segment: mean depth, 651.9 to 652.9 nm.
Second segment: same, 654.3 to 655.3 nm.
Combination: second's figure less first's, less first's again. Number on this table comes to 0.12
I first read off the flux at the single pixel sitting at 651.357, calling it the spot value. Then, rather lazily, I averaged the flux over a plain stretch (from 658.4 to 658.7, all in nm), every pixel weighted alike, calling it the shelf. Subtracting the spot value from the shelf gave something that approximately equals -0.7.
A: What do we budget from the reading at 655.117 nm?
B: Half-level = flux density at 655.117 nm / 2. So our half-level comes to 2.39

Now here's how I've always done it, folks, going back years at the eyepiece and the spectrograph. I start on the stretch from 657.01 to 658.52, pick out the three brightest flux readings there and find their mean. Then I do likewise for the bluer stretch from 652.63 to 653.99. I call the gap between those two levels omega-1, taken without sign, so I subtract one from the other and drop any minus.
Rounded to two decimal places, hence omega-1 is 0.21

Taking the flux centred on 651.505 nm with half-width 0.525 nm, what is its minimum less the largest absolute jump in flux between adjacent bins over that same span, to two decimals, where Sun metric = 3.76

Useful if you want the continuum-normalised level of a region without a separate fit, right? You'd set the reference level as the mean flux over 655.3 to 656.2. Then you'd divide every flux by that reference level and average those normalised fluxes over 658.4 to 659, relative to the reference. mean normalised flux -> 0.91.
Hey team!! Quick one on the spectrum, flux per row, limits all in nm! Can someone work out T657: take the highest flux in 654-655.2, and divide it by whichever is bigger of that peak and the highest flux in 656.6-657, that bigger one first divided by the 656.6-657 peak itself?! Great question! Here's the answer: 5.09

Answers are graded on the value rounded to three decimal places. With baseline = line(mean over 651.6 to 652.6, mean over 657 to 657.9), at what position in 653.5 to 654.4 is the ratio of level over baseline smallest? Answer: 654.062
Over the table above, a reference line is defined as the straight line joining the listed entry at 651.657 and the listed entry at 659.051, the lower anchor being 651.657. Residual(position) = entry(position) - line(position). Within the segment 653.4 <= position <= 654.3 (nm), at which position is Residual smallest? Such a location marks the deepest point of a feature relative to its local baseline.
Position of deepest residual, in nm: 654.062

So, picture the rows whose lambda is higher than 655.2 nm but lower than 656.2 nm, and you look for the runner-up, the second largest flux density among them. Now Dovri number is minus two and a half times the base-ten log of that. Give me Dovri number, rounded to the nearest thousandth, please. -1.769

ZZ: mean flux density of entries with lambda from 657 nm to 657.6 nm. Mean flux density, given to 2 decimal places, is 5.44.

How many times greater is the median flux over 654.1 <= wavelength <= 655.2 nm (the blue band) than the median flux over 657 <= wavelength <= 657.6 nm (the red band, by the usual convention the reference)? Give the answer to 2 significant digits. 0.87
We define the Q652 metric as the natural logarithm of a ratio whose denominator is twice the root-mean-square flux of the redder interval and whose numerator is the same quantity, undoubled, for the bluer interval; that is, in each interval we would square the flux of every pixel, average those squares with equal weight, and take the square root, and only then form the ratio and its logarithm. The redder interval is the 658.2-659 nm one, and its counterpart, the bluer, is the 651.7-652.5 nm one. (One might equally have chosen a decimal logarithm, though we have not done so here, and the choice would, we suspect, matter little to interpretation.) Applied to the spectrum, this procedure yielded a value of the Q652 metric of -0.55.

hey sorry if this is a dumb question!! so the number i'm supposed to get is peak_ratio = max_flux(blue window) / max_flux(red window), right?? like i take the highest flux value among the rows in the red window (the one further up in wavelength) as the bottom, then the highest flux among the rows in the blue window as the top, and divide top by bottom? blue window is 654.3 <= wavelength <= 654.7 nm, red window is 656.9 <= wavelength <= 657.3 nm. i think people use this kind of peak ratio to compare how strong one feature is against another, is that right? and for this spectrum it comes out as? 0.91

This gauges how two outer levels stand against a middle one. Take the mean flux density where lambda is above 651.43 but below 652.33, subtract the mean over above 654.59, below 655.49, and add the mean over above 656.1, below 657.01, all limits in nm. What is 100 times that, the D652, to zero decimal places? 548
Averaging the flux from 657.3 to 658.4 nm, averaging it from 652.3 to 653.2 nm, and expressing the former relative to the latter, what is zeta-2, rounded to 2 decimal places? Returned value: 0.99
